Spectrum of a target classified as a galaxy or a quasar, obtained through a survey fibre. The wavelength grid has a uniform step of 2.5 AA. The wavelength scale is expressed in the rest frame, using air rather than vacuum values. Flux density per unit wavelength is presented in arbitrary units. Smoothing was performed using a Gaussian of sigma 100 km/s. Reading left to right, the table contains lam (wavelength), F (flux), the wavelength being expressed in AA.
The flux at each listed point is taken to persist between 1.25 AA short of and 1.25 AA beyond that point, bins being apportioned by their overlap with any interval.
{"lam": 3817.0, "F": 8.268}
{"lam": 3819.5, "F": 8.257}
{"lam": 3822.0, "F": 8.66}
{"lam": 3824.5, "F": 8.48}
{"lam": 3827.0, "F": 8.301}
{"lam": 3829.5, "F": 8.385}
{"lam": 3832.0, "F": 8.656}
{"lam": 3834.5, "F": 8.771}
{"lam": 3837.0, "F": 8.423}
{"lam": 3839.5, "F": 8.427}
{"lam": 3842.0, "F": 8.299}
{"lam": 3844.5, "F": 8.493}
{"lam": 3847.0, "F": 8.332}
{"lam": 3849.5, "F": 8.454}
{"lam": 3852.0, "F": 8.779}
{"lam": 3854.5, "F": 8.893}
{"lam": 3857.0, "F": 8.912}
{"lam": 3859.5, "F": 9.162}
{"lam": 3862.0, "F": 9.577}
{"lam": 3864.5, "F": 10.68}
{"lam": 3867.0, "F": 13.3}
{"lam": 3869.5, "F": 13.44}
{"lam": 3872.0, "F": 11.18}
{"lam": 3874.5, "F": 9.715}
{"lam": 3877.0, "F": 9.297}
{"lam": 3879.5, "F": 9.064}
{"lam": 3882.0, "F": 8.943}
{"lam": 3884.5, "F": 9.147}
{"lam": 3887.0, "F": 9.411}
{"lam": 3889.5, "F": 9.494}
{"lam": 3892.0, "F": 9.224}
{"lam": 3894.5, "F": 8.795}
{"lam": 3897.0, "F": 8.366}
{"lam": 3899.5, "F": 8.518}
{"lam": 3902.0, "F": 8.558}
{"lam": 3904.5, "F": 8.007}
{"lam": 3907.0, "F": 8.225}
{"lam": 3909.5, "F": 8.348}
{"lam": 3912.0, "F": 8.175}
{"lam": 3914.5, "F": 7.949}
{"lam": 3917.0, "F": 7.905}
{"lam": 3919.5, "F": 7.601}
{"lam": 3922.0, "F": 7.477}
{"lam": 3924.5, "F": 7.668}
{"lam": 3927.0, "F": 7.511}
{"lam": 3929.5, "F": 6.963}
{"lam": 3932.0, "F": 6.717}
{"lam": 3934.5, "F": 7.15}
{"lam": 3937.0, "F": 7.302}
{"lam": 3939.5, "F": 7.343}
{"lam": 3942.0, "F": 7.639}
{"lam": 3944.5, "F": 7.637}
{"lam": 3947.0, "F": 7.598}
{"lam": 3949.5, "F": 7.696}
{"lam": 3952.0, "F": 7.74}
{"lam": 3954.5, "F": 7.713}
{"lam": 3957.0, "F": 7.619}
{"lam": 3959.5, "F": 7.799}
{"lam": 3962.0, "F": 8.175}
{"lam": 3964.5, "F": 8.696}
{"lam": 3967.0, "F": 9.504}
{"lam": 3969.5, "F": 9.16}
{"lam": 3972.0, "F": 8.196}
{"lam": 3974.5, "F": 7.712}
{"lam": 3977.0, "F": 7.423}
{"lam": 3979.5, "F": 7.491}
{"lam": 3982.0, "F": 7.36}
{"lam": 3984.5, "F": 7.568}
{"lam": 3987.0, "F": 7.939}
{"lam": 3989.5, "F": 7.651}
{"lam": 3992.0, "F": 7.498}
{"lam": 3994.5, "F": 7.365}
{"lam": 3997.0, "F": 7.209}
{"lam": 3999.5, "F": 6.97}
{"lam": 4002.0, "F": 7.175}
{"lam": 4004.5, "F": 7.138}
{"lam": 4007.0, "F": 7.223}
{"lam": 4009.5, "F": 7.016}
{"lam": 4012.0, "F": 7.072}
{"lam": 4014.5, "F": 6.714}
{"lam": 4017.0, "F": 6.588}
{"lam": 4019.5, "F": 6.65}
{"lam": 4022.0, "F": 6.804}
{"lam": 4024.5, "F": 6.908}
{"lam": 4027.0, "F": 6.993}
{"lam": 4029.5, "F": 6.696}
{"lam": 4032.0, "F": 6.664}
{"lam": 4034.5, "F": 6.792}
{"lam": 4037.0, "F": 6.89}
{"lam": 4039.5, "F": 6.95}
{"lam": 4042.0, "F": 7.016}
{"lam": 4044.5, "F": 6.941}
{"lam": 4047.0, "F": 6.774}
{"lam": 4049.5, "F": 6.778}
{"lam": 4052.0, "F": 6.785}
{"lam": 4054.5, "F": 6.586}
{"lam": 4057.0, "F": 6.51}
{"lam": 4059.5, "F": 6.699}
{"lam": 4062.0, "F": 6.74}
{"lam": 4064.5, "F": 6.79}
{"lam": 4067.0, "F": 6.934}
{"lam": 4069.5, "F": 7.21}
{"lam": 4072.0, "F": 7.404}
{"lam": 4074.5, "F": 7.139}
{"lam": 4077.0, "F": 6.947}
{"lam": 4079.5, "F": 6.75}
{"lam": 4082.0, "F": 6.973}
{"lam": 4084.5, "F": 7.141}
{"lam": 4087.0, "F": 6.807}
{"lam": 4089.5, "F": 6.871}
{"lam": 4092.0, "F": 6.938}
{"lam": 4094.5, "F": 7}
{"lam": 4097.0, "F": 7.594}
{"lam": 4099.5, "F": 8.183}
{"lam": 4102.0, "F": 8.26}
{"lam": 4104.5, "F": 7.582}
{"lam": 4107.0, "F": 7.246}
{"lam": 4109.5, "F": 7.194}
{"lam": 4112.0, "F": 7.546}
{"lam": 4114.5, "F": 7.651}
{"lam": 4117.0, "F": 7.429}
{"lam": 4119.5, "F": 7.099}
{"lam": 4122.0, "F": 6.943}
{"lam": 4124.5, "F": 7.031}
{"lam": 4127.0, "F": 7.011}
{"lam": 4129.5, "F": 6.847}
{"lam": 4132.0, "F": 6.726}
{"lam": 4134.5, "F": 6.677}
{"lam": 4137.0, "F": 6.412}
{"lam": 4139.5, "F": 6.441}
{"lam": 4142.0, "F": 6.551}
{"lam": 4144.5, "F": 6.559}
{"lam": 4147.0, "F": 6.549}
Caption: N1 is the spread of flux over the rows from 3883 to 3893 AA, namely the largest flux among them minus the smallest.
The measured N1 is 0.35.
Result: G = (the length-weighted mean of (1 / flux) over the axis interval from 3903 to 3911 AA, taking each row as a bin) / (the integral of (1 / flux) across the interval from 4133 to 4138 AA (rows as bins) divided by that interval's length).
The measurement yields 0.80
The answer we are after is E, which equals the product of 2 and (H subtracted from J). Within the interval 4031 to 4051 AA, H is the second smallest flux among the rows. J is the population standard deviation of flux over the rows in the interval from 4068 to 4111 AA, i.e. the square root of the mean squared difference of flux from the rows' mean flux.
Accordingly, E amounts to -12.7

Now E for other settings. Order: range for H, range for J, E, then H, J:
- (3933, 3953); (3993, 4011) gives -14.4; 7.302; 0.12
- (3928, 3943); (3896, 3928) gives -13.2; 6.963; 0.36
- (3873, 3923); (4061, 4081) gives -14.8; 7.601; 0.23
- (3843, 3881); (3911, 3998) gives -15.8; 8.454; 0.54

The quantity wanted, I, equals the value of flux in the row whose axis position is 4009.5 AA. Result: 7.016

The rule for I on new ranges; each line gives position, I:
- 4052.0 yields 6.785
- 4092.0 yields 6.938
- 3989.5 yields 7.651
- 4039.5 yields 6.95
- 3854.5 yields 8.893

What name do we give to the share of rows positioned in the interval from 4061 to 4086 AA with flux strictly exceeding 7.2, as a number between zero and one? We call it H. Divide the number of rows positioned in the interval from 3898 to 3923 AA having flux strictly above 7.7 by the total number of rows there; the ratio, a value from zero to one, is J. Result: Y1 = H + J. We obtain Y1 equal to 1.0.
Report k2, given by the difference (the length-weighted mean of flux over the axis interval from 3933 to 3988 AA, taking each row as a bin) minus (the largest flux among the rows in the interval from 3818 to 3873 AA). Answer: -6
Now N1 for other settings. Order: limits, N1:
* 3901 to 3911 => 0.55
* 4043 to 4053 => 0.17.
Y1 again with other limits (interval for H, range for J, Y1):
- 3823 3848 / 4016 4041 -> 1.0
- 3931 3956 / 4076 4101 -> 0.9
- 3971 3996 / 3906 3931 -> 1.5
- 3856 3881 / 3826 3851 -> 2.0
